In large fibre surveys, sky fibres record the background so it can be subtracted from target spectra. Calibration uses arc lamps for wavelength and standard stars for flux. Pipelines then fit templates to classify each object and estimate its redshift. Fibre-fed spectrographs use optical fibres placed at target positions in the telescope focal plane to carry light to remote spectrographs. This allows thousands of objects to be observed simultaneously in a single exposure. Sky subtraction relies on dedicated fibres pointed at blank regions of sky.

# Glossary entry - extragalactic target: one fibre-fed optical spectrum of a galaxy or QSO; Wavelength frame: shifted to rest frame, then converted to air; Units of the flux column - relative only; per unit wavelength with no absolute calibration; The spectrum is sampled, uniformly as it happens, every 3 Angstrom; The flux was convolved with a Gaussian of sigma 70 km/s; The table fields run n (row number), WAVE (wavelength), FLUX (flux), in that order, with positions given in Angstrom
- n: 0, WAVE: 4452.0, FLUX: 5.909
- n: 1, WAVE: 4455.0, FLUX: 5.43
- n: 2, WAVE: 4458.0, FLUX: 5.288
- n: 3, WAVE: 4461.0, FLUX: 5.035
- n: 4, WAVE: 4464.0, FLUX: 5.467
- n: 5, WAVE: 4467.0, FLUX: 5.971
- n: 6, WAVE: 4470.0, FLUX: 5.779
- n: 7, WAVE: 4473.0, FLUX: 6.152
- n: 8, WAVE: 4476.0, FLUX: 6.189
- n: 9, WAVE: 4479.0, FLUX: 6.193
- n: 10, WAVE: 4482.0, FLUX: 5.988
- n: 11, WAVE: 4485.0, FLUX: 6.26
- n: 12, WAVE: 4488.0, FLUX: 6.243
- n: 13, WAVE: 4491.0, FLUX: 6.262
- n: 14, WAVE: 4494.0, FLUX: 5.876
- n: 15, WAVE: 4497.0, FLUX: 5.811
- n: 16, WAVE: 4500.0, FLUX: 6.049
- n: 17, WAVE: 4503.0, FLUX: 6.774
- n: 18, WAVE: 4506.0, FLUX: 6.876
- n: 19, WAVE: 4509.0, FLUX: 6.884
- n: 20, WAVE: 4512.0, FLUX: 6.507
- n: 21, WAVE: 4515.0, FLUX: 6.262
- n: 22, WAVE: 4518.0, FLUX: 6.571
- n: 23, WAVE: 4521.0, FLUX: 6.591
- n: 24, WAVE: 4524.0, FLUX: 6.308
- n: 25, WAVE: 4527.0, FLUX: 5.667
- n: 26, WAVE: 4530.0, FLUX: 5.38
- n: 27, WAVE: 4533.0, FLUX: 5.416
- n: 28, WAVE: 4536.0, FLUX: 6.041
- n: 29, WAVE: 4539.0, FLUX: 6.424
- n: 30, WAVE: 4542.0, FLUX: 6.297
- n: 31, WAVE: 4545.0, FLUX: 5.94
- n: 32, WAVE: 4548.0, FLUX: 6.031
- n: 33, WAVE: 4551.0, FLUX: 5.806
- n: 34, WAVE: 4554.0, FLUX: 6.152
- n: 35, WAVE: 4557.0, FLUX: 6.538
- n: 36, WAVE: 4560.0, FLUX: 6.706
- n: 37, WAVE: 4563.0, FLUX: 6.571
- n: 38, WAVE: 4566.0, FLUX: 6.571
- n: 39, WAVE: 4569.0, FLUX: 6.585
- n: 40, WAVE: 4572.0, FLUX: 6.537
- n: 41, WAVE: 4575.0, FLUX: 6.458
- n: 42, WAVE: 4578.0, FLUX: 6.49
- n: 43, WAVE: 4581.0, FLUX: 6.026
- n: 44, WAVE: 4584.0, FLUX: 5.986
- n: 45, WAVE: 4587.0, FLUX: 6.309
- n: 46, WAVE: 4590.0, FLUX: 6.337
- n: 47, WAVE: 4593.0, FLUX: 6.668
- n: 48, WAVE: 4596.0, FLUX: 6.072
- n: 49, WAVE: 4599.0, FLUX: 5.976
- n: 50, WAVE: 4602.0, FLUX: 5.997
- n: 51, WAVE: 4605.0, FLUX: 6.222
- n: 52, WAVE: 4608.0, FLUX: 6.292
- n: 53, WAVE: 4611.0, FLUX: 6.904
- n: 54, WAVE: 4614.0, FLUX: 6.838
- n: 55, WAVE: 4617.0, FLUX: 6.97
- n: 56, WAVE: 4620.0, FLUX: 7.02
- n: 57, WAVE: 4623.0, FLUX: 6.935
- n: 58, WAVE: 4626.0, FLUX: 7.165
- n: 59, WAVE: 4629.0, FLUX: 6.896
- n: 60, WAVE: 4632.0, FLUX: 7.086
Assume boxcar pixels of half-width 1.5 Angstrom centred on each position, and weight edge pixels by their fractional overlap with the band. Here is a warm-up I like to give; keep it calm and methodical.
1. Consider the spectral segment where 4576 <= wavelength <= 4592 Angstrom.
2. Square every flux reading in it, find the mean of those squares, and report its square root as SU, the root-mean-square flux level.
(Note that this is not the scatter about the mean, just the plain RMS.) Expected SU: 6.23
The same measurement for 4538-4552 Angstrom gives 6.10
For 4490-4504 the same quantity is 6.16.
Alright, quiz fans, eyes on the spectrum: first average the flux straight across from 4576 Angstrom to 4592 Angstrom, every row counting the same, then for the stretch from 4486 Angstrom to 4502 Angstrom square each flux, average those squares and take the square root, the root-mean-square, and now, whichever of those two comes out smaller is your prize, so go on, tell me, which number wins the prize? 6.05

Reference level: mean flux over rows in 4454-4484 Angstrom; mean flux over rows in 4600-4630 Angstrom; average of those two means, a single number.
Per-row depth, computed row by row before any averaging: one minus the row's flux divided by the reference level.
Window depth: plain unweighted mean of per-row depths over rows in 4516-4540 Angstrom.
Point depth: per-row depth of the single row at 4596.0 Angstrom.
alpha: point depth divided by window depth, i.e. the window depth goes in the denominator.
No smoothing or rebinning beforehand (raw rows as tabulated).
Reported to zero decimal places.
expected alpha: 1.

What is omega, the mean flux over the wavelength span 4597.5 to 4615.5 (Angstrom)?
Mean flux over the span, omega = 6.37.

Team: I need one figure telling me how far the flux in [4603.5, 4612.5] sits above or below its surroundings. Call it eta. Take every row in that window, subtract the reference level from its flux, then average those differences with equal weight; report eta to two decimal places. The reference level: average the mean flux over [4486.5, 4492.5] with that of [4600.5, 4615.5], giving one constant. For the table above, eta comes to 0.12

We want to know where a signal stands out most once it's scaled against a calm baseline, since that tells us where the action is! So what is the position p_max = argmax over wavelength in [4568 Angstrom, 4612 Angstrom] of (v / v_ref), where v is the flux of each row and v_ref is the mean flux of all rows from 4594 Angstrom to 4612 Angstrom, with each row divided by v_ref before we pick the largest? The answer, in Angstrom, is 4611.0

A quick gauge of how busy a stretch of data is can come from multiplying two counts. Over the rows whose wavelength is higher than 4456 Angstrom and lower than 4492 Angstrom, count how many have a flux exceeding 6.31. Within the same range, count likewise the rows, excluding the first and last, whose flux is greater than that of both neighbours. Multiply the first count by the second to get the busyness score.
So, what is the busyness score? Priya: 0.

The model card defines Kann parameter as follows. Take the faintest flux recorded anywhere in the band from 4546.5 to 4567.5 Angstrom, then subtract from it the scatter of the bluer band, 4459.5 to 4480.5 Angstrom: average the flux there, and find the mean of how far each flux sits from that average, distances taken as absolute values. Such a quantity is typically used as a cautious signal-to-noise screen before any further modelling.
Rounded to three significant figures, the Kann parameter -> 5.46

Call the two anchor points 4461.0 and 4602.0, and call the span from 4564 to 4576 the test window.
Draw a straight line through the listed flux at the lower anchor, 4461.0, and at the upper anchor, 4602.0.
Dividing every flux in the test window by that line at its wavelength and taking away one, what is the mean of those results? 0.13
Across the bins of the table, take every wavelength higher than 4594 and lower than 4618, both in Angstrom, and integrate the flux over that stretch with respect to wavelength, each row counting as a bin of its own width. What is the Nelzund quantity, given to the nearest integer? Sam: 154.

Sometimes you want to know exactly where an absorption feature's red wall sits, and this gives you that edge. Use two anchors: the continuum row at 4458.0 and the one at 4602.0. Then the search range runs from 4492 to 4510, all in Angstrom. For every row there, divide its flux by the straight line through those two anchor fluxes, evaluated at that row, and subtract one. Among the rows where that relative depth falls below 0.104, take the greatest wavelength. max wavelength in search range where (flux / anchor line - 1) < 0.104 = 4500.0 Angstrom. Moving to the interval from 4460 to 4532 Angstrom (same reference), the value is 4530.0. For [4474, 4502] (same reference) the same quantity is 4500.0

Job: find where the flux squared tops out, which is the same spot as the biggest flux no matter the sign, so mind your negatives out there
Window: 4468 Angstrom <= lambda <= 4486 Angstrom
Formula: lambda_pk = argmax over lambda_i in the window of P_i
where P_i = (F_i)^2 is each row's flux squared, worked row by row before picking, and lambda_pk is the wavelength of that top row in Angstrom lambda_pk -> 4485.0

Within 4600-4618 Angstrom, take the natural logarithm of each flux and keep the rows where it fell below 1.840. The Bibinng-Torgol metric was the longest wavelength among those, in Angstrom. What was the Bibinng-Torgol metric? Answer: 4608.0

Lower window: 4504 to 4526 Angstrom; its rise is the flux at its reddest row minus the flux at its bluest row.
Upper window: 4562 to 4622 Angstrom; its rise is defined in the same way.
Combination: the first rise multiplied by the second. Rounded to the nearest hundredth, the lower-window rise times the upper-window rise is -0.26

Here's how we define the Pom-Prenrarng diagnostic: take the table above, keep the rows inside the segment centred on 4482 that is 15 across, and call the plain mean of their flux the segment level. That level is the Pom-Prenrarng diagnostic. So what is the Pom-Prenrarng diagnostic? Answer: 6.17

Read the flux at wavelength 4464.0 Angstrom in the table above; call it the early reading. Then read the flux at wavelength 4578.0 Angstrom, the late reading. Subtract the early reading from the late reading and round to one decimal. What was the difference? 1.0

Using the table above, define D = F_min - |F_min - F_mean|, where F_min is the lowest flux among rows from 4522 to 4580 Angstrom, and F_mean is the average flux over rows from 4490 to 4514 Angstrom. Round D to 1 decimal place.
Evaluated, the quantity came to 4.4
